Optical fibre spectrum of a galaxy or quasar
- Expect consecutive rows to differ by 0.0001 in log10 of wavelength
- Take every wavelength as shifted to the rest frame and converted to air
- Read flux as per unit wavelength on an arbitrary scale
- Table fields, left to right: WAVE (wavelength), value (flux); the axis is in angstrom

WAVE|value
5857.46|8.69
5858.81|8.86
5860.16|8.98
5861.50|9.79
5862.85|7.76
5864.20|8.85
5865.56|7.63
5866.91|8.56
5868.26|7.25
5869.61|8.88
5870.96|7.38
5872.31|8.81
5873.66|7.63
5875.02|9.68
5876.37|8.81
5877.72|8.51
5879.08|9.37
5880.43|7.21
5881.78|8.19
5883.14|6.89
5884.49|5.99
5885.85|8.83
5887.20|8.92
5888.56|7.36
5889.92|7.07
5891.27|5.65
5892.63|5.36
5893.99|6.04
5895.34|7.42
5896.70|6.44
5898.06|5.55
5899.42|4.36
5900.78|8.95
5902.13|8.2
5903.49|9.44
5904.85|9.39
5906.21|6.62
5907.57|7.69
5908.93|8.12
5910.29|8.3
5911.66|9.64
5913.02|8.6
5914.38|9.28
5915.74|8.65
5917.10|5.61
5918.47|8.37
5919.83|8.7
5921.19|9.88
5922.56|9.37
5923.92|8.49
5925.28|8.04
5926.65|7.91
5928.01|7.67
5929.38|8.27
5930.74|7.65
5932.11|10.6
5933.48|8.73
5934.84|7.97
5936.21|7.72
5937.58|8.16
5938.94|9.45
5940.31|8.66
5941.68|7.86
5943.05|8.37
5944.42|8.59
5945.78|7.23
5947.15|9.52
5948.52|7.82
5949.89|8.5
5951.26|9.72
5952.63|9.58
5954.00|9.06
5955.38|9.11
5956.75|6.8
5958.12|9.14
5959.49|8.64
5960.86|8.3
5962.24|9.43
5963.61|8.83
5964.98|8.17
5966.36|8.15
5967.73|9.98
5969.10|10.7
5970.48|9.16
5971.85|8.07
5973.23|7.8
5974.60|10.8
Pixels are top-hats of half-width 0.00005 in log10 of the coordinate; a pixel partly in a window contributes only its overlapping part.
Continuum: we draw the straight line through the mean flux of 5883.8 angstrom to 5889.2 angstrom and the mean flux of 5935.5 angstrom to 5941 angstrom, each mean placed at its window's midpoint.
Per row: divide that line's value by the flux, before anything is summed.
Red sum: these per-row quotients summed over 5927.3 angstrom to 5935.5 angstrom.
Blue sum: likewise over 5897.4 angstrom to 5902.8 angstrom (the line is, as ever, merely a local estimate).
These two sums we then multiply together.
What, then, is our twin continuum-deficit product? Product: 31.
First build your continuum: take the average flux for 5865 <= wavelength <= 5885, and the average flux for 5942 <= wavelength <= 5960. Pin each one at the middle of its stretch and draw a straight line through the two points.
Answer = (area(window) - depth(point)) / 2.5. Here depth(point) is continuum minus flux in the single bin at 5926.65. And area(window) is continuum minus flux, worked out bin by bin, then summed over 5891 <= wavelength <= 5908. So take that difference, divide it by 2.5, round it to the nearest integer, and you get 6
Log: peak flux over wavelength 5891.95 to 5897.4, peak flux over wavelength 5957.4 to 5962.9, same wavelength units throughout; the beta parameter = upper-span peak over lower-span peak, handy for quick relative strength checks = 1.27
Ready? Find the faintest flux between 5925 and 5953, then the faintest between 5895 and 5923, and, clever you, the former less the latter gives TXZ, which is 2.9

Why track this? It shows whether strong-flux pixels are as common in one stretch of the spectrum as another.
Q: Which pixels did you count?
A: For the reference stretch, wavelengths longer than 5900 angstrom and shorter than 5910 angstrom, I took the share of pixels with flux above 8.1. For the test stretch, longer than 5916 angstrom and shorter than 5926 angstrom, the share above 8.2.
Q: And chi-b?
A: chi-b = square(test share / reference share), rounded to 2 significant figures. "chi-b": 1.0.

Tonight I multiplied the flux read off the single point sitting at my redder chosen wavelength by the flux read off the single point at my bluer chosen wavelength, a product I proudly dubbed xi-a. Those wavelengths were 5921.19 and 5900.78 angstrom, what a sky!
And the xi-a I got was 88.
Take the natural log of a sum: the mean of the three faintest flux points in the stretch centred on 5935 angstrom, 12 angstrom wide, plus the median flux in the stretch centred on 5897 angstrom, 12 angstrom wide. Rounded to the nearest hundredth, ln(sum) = 2.63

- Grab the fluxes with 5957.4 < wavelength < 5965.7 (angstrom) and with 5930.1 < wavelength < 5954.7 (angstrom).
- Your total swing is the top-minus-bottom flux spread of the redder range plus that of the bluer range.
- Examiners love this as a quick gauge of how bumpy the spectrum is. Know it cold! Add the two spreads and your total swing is 4.6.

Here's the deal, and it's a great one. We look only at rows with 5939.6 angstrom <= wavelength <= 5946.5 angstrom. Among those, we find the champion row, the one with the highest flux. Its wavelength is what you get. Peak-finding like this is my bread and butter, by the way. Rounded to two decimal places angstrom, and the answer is 5940.31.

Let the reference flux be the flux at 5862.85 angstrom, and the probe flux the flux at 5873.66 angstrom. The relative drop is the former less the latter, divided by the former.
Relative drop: 0.02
